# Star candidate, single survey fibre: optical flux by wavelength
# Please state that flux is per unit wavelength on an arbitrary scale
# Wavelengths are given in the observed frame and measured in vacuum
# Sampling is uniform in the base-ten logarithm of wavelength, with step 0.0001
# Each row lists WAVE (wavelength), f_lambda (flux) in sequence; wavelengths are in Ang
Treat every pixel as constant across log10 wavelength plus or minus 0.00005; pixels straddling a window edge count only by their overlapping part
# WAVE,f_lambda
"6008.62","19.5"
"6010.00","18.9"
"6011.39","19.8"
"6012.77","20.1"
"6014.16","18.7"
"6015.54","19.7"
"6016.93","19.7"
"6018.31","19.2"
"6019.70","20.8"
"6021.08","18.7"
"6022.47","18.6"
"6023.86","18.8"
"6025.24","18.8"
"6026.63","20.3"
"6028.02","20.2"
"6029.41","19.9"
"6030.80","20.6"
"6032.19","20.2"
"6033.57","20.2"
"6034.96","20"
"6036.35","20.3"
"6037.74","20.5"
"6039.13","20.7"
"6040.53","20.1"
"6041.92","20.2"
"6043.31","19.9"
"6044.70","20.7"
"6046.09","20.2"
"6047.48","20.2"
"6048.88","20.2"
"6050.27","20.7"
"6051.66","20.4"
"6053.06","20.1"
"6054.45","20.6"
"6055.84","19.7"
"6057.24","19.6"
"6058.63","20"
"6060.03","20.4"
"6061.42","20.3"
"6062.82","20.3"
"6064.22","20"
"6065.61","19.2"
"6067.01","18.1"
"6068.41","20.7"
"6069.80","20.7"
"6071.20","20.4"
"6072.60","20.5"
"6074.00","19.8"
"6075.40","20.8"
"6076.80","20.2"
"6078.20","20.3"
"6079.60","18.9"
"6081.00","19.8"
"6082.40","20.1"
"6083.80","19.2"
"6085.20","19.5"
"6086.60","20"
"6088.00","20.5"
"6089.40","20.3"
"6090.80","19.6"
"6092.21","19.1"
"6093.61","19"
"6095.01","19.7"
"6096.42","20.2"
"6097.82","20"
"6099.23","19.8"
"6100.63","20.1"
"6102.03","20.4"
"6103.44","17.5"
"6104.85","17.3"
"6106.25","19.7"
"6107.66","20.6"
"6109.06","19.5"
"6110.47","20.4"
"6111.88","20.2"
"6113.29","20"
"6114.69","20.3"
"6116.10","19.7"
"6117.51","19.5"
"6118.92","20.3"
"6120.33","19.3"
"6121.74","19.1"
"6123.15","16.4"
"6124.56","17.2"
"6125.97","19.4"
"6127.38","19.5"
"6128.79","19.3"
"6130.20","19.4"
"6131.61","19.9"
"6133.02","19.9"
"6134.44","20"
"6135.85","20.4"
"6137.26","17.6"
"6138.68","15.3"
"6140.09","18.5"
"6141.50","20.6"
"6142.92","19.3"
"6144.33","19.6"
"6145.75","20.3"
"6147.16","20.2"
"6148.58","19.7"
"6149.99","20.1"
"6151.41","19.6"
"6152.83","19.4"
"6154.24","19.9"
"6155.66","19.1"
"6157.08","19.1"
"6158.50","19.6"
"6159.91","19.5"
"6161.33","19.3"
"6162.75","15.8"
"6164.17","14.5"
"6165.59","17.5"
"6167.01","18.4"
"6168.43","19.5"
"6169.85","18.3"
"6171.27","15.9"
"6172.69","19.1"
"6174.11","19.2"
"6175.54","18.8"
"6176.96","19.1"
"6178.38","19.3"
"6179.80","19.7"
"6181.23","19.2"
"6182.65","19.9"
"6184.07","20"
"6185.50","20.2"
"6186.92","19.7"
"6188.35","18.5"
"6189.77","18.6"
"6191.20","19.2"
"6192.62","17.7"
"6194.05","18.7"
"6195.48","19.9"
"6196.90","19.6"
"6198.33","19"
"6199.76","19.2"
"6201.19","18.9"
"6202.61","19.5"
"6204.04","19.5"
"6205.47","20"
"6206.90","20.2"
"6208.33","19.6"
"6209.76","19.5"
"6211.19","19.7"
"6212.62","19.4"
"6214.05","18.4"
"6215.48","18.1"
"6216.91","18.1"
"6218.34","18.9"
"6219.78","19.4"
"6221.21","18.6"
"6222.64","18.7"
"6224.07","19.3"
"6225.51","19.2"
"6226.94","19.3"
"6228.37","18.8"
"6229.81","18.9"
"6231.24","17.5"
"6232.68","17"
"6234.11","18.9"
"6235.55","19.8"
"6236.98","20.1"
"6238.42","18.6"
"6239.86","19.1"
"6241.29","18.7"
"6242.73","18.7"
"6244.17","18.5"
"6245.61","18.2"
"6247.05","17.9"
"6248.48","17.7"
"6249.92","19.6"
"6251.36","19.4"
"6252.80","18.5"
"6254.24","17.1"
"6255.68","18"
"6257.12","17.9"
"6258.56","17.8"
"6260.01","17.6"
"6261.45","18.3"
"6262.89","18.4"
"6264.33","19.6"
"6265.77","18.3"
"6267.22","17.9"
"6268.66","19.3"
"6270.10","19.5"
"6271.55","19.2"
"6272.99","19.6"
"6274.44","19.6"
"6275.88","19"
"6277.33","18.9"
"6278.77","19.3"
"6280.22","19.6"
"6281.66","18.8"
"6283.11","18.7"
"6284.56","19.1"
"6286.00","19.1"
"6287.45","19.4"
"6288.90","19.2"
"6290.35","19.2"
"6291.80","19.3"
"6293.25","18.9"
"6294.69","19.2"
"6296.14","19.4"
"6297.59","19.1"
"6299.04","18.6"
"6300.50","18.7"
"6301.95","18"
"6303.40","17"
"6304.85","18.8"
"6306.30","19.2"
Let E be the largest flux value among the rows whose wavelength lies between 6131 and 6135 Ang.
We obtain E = 20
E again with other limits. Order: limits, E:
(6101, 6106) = 20.4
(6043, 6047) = 20.7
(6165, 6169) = 19.5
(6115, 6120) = 20.3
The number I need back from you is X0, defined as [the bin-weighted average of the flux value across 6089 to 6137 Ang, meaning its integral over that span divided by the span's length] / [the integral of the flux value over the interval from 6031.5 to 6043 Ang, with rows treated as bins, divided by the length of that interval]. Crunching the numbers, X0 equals 0.96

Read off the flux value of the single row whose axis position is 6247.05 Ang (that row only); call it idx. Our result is 17.9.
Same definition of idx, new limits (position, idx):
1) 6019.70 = 20.8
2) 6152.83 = 19.4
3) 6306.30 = 19.2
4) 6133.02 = 19.9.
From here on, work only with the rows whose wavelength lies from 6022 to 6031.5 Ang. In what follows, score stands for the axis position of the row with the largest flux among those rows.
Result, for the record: 6030.80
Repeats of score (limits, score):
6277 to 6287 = 6280.22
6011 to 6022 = 6019.70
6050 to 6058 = 6050.27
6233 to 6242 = 6236.98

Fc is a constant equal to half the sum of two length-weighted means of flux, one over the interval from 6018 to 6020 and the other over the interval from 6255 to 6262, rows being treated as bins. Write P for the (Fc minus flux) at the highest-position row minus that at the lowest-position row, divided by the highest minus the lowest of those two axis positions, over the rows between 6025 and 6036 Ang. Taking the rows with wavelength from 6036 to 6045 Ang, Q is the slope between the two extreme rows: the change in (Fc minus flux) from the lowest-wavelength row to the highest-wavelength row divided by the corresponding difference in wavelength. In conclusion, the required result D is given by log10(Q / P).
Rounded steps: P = -0.12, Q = -0.05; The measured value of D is -0.41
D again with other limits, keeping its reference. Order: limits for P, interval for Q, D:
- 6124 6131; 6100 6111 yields -1.11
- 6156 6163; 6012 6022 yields -0.54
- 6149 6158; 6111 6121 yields -0.12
